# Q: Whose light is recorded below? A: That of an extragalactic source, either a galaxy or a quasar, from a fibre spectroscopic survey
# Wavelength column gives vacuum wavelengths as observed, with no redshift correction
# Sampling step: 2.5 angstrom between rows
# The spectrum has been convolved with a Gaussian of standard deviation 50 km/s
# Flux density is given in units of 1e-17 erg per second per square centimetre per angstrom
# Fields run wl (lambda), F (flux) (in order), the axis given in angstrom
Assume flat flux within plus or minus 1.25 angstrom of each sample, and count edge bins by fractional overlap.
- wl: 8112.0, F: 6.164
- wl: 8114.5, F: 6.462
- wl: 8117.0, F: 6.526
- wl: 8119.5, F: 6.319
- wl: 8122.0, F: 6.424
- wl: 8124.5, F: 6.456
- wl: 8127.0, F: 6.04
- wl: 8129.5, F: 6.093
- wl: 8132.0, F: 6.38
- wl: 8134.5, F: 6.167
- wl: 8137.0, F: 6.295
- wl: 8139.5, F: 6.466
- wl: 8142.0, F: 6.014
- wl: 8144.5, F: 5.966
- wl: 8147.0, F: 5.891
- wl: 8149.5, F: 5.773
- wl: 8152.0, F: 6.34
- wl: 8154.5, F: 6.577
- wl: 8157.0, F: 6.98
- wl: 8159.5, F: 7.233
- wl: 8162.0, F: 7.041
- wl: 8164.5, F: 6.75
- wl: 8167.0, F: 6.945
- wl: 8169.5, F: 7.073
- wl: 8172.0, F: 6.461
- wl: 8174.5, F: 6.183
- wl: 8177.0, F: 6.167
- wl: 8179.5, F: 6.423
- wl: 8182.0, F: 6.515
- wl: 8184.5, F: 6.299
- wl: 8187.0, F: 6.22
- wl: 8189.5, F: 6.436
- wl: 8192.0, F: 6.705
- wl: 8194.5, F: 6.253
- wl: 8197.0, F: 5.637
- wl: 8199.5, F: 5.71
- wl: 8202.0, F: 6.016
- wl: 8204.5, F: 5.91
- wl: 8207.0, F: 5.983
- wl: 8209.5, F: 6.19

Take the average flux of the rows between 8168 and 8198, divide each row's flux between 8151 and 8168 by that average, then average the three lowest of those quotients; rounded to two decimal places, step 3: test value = 1.03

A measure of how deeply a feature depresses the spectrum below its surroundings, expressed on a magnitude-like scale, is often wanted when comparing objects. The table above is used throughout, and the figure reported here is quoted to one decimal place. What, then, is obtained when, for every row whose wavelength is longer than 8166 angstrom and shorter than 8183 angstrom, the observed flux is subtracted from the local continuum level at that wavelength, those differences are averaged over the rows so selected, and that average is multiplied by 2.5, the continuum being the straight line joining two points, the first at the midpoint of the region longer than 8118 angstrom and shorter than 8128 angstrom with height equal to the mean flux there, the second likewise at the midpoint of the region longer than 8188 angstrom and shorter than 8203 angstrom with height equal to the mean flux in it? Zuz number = -0.9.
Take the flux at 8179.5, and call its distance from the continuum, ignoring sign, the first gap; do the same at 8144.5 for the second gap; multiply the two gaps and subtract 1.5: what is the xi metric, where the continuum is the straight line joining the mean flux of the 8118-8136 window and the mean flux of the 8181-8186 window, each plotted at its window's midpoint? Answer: -1.49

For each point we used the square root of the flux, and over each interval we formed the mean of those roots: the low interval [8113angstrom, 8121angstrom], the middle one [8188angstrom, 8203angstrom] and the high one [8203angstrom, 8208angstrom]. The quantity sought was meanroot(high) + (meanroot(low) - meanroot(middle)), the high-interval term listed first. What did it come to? 2.50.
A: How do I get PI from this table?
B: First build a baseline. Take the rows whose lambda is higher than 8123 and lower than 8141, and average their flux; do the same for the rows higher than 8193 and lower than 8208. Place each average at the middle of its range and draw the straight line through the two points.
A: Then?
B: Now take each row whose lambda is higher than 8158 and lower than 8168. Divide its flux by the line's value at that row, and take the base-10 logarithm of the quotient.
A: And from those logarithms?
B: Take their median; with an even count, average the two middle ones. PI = 0.059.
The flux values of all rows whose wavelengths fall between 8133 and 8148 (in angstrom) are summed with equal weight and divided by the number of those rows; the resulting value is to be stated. 6.1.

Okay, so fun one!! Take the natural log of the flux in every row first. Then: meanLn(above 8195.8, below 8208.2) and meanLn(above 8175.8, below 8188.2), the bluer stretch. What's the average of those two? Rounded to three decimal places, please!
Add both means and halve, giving 1.805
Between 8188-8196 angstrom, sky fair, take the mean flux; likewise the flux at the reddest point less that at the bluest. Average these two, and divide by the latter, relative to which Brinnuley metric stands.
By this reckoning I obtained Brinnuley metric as -17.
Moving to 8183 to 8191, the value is 24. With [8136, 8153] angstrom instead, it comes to 68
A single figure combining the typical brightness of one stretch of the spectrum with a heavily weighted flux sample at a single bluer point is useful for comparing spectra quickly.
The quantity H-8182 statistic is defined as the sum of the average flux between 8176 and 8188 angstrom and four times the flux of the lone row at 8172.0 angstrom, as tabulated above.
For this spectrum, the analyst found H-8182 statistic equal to 32.2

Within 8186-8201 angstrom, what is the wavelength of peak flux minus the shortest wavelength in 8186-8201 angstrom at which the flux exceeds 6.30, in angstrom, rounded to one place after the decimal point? 2.5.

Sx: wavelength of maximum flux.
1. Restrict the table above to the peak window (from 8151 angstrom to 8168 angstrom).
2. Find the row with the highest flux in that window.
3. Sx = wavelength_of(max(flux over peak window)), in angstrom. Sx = 8159.5 angstrom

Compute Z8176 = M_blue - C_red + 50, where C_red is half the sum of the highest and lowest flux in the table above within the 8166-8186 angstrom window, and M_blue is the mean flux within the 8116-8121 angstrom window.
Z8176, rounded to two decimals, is 49.80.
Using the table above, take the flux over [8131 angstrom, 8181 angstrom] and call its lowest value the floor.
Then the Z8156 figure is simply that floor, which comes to 5.773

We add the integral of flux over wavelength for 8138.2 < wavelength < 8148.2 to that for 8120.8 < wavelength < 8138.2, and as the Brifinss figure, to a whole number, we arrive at 170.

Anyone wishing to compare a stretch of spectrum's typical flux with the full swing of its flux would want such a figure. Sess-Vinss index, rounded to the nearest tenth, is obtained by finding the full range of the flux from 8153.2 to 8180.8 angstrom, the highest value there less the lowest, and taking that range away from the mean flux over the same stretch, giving 5.6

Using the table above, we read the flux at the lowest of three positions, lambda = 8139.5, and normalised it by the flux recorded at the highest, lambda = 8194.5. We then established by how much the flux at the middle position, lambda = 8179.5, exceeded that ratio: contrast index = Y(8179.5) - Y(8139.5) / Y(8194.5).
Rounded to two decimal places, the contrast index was 5.39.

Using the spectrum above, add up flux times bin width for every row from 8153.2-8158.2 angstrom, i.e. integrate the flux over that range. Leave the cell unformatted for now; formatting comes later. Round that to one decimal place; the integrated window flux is 33.9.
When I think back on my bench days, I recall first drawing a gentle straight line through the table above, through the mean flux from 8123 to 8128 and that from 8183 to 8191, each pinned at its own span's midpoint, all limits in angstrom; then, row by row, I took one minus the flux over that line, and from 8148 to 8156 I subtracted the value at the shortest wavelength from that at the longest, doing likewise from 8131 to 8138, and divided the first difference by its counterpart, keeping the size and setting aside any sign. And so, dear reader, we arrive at 8.8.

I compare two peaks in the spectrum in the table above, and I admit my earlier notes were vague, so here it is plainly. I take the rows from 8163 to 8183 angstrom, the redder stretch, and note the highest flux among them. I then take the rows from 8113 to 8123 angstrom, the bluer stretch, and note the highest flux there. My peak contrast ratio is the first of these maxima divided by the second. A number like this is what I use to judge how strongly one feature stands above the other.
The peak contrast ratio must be 1.08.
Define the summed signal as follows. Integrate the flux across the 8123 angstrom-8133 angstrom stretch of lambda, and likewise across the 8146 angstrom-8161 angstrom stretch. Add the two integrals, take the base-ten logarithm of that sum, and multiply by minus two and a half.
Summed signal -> -5.51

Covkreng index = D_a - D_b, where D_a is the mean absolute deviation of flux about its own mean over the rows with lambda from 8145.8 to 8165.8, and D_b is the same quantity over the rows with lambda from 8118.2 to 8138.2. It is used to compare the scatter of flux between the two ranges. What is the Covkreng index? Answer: 0.30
